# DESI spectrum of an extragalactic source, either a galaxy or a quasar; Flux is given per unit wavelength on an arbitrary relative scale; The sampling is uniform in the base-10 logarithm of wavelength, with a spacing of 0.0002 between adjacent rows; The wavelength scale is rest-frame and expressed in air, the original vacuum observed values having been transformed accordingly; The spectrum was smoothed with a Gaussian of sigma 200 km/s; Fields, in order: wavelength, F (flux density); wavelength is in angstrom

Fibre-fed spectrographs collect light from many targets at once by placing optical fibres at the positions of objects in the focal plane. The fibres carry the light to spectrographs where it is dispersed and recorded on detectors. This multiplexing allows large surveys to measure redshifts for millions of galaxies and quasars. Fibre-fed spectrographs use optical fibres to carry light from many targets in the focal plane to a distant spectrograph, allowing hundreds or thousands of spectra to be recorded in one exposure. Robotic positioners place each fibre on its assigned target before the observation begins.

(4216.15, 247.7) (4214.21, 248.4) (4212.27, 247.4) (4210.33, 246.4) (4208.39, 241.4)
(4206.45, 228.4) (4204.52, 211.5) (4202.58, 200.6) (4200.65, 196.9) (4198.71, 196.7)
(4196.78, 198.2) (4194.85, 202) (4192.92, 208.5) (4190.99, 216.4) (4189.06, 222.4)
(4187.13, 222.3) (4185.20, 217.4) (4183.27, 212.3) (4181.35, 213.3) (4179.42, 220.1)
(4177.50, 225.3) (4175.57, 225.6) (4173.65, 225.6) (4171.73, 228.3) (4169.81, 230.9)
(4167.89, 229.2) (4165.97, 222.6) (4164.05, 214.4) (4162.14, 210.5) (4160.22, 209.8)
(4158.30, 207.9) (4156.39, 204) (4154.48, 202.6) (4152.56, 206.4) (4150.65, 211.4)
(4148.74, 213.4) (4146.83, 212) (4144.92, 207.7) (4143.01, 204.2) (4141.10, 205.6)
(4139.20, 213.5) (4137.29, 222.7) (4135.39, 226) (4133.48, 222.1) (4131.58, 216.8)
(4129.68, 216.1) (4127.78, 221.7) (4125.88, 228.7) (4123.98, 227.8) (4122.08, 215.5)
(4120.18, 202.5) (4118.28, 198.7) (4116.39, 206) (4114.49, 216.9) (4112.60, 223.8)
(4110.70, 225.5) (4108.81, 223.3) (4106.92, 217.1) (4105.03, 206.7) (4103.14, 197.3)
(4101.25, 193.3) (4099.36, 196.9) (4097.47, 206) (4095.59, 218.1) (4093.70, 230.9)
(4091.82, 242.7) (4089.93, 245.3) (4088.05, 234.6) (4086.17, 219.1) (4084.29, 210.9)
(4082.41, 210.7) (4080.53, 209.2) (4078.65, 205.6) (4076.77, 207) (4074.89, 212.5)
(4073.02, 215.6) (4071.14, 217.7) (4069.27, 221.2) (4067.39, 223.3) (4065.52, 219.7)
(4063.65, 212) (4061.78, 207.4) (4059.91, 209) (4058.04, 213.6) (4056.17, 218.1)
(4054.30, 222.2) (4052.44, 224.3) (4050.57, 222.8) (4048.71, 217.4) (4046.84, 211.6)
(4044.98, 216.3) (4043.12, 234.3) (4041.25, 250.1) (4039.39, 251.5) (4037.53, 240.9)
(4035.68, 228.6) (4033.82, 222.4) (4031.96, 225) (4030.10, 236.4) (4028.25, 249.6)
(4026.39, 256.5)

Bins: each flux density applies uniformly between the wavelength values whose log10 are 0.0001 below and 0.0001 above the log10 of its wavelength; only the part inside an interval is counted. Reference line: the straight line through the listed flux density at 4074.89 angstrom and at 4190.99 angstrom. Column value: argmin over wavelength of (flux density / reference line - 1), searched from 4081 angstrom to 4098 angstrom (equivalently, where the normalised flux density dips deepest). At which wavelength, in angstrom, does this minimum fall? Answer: 4097.47 angstrom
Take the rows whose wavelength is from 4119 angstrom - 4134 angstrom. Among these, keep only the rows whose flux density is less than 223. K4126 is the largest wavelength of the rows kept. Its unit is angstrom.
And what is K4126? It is 4133.48 angstrom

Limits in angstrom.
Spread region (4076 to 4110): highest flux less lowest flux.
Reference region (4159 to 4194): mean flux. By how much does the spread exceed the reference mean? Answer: -168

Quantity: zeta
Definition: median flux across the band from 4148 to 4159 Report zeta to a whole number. 207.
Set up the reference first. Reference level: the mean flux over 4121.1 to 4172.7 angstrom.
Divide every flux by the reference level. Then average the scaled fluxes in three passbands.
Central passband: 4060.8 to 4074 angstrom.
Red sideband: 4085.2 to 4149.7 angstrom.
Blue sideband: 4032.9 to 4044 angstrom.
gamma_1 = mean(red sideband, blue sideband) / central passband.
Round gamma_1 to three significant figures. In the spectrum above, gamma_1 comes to 1.05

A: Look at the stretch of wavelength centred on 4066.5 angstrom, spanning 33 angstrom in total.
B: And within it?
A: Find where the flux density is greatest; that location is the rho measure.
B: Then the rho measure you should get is 4052.44 angstrom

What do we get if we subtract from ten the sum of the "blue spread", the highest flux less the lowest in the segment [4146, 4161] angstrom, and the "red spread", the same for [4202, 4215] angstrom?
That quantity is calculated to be -49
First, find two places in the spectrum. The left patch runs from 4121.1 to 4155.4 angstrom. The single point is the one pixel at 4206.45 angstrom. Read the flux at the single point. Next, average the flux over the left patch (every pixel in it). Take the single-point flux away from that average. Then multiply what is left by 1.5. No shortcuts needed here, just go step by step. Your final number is -20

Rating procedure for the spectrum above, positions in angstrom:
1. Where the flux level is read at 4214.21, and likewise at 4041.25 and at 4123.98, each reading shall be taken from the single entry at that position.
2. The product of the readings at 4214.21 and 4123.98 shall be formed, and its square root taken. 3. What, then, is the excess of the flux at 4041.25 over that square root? 12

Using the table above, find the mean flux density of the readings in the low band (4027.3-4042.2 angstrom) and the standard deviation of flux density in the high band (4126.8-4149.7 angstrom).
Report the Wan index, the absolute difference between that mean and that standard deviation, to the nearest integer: 231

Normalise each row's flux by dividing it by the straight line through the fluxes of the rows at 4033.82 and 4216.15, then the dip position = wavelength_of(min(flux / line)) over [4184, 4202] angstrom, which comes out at 4200.65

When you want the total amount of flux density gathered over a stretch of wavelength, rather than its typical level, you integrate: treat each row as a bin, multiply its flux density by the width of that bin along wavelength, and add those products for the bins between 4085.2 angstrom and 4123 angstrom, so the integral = 8165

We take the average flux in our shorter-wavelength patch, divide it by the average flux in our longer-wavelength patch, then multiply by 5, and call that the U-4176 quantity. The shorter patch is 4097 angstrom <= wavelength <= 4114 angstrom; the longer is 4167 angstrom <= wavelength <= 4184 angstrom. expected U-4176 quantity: 4.70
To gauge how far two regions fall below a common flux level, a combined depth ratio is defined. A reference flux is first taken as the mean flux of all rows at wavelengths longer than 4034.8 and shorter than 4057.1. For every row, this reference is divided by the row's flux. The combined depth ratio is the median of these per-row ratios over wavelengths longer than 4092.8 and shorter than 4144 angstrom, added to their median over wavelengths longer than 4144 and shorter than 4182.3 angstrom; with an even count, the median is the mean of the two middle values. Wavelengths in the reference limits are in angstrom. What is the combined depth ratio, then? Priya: 2.12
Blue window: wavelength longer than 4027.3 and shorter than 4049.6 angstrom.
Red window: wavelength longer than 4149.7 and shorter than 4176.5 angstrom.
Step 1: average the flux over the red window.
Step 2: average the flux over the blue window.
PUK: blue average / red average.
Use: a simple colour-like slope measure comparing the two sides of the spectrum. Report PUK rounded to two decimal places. 1.07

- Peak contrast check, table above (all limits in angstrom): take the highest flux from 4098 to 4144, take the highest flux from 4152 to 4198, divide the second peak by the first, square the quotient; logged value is 1.02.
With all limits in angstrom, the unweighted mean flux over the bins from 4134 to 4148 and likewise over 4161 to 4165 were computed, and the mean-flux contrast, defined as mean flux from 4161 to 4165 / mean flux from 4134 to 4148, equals 1.00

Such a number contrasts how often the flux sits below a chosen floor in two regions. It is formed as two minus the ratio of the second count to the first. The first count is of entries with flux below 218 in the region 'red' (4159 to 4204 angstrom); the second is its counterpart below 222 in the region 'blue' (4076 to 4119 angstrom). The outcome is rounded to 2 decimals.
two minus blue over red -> 0.77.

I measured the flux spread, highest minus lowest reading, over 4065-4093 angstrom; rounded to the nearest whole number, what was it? 40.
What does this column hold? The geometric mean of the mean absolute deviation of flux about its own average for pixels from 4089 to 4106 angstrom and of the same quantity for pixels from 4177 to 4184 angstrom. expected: 9.1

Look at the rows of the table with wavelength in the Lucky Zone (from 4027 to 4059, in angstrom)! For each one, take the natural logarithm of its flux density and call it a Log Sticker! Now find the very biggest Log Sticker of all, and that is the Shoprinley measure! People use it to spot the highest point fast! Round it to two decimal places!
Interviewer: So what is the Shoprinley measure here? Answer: 5.53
